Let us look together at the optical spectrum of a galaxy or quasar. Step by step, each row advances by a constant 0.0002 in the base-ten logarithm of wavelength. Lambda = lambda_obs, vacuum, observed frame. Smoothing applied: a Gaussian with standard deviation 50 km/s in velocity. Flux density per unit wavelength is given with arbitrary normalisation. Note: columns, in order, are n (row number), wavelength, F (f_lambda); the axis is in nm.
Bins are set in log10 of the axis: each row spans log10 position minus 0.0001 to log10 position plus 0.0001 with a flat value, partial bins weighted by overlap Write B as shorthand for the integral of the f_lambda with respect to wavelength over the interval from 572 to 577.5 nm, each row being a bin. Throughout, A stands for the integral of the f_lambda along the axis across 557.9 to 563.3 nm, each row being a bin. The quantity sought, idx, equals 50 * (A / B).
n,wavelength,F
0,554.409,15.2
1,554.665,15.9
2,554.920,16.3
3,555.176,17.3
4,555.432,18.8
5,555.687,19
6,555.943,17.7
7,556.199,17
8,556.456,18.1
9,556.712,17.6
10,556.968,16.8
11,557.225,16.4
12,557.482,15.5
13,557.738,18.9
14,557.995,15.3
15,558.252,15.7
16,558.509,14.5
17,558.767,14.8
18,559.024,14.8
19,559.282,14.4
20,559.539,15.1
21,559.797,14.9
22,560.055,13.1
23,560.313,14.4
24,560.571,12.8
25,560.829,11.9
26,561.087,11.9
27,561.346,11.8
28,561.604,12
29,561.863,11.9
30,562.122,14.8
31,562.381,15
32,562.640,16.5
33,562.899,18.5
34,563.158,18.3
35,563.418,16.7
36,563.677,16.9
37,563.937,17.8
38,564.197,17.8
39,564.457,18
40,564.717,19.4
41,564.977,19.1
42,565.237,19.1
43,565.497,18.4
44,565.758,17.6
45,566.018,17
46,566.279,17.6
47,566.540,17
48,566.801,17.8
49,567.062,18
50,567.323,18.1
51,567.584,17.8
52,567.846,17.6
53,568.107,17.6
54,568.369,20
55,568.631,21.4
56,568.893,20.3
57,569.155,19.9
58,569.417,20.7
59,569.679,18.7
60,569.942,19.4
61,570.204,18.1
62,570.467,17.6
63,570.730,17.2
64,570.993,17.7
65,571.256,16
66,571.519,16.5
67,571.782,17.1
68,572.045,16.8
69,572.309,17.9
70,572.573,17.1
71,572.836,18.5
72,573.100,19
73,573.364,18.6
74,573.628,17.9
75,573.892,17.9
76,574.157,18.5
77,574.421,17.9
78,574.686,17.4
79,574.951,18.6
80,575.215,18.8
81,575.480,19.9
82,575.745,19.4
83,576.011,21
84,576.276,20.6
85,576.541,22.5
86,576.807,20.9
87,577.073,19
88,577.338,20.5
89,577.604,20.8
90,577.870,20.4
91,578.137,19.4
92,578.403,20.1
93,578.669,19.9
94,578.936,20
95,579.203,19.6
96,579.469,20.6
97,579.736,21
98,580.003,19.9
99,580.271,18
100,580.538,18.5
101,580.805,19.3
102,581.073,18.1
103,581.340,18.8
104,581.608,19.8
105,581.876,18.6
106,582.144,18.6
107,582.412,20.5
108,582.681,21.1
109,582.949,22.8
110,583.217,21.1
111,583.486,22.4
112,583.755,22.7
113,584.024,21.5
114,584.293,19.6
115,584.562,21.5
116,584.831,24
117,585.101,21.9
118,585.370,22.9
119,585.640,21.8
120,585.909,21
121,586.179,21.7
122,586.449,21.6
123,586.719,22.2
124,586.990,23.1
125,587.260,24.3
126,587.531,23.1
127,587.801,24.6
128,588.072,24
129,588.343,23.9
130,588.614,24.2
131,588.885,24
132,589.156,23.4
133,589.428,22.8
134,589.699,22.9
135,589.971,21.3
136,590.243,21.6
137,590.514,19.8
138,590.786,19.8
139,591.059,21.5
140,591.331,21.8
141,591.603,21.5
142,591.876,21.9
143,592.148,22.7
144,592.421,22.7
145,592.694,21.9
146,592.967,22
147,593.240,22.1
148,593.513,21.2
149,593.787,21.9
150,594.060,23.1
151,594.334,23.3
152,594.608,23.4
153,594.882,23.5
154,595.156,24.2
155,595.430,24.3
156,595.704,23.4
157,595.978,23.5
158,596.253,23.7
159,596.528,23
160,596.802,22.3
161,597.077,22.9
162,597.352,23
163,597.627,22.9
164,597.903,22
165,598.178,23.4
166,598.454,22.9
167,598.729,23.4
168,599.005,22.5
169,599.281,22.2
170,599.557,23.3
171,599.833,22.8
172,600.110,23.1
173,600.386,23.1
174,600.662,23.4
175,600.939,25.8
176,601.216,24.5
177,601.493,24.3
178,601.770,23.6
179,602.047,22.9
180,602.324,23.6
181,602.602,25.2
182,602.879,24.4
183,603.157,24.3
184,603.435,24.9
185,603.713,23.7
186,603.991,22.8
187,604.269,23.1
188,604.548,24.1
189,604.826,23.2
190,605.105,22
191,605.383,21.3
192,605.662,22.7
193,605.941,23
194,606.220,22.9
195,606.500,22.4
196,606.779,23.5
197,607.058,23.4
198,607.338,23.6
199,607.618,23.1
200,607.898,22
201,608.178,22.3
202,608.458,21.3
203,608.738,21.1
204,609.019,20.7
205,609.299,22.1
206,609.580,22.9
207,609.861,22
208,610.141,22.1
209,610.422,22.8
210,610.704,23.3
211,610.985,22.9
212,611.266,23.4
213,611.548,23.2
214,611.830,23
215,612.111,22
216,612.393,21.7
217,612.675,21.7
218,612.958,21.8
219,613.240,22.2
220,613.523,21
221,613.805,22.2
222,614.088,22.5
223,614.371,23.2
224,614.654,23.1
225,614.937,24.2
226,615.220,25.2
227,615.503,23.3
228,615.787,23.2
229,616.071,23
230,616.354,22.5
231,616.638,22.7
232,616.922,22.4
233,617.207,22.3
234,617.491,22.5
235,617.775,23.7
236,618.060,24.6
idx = 37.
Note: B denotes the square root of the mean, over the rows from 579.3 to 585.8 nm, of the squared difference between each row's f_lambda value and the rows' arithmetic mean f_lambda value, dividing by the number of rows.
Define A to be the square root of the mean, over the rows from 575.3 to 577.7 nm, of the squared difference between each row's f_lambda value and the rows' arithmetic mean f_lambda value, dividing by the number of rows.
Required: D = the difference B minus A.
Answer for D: 0.7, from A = 0.96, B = 1.67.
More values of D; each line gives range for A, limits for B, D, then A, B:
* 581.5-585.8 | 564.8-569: -0.3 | 1.51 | 1.21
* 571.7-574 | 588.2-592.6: 0.6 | 0.71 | 1.29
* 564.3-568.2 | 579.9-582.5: 0.1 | 0.70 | 0.79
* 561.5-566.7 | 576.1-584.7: -0.8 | 2.05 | 1.29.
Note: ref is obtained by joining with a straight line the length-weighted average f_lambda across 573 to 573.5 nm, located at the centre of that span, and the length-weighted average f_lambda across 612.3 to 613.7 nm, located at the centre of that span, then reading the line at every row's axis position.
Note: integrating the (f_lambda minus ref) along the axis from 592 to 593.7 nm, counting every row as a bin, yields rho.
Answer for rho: 3.2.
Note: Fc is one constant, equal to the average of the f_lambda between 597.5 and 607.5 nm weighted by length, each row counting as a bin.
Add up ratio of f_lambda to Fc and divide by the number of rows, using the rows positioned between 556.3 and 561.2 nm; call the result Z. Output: 0.65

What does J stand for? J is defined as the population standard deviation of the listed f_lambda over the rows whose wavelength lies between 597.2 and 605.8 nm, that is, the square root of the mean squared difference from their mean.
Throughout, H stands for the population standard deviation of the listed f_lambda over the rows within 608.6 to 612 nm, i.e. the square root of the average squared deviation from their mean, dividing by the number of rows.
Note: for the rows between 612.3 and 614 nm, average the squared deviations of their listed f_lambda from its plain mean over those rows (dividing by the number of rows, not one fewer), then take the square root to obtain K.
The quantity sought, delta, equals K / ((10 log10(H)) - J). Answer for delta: -0.2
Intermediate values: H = 0.83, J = 0.96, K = 0.40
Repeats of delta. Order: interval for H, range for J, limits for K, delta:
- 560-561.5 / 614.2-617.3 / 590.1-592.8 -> -0.8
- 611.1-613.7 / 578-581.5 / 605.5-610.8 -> -0.4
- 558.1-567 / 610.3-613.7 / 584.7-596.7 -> 0.4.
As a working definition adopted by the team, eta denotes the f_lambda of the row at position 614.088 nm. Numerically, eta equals 22.5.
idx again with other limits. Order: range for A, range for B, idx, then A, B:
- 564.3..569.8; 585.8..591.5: 40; 102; 128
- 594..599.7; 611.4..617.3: 49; 132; 134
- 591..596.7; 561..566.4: 73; 129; 89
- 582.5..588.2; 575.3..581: 56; 127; 114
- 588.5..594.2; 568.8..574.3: 63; 126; 100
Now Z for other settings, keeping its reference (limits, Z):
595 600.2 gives 0.99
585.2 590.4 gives 0.98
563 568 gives 0.77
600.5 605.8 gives 1.01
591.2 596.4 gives 0.97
